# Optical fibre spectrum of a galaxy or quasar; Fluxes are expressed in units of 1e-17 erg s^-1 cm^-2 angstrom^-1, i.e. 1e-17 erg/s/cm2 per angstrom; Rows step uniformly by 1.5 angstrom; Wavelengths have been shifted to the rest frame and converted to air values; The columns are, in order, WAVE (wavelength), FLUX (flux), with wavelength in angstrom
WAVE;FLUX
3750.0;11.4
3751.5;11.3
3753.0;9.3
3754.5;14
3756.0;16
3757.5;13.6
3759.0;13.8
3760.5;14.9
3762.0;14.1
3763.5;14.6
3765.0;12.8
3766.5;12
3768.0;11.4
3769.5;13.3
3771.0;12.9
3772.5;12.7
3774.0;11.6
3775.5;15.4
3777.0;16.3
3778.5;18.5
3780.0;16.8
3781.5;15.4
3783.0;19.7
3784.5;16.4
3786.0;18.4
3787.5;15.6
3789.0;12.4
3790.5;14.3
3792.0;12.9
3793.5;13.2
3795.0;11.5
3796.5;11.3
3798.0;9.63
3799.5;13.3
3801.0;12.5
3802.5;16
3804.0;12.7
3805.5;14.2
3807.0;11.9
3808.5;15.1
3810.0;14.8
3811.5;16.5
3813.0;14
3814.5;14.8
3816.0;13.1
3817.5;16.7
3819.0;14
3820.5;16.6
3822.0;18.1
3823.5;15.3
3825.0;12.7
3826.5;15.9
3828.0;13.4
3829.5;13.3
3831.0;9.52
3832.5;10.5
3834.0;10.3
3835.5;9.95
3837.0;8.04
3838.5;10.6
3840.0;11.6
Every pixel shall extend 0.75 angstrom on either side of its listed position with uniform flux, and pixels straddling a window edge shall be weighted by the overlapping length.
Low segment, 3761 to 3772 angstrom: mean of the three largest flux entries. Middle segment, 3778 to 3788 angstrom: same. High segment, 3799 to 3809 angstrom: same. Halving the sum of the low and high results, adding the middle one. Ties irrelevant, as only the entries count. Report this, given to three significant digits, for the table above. 33.4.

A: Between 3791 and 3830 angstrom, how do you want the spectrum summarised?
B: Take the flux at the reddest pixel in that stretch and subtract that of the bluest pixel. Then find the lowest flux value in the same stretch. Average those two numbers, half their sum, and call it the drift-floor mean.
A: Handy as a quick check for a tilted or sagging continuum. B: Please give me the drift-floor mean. 5.0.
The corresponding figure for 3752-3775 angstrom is 5.8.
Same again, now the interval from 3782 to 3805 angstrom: 1.3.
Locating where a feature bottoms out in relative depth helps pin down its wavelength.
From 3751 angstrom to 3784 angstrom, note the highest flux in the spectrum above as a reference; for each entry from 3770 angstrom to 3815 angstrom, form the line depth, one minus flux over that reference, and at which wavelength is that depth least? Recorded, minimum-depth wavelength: 3783.0 angstrom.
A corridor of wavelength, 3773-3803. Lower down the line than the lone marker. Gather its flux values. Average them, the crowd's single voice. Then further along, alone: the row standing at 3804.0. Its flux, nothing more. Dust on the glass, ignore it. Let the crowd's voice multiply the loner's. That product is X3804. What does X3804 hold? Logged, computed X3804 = 185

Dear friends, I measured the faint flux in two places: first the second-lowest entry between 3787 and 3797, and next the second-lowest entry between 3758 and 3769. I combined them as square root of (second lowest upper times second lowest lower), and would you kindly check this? 11.7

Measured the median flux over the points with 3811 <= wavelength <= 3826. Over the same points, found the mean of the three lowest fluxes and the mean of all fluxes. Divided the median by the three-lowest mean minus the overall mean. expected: -7.9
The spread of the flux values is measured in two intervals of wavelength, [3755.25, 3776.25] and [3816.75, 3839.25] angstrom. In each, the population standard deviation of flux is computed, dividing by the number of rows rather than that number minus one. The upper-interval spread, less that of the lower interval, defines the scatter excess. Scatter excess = 1.6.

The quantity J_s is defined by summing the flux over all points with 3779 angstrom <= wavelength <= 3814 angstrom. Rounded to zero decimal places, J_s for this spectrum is 329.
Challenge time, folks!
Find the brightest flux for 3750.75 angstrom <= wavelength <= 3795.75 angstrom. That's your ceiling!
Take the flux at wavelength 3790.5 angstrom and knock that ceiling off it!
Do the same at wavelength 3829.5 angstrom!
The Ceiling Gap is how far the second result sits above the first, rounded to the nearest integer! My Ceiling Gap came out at -1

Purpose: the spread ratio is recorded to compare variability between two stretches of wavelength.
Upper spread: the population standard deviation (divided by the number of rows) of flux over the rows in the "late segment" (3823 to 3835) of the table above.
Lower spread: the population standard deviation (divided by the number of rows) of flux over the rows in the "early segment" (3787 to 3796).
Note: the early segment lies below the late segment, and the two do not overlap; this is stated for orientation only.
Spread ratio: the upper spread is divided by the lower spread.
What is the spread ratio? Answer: 1.66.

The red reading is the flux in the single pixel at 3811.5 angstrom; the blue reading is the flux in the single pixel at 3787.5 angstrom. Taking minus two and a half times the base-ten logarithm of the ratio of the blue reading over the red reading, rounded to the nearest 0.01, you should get 0.06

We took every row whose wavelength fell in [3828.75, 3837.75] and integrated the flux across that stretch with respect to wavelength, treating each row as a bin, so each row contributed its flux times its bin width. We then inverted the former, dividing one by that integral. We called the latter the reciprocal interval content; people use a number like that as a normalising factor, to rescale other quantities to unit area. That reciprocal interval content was 0.0108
